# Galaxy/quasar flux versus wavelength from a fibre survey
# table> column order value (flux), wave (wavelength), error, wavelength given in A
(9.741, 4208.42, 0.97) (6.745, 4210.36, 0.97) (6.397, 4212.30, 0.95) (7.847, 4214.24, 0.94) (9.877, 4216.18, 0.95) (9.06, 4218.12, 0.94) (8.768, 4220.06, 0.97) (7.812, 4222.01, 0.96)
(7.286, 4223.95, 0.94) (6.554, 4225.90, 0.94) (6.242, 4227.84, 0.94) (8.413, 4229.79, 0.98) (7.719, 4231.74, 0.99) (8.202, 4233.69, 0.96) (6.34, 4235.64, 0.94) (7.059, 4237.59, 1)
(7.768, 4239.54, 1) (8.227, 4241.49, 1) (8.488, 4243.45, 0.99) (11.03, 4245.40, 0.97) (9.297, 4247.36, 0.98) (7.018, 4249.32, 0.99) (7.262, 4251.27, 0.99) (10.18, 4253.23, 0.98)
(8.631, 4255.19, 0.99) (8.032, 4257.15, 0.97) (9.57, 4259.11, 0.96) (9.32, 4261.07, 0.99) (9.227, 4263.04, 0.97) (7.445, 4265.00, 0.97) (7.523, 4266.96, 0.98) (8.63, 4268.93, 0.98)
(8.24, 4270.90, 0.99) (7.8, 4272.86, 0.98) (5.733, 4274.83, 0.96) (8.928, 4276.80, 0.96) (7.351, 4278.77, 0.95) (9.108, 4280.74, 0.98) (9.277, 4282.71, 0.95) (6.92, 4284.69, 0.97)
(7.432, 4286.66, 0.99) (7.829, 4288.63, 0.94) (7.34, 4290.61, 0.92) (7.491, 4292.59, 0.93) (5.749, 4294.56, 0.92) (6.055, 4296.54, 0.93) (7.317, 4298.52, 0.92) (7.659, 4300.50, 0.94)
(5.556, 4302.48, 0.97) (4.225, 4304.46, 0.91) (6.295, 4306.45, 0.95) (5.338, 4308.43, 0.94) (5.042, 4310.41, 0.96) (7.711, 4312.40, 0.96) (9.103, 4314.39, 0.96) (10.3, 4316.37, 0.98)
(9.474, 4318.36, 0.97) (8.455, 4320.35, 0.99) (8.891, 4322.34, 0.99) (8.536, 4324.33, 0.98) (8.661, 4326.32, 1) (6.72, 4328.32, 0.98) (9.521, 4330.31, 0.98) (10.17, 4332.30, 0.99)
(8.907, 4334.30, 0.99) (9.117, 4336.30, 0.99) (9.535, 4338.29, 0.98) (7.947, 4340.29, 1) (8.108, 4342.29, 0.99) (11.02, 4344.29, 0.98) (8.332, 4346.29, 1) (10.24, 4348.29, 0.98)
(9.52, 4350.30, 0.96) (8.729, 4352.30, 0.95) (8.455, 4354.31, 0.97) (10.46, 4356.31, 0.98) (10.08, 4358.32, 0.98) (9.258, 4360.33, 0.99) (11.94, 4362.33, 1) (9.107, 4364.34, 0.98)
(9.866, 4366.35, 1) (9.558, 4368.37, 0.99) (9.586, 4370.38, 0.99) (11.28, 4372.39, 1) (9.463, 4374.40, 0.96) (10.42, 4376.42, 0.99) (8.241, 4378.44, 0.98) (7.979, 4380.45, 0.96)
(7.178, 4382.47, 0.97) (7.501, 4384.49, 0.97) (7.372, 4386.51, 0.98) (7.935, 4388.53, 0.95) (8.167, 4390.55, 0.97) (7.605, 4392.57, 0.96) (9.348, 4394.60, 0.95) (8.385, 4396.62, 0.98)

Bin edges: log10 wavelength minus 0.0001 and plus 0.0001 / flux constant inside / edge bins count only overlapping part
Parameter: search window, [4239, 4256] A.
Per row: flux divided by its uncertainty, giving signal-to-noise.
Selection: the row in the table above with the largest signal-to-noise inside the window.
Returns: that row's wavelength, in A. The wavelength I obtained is 4245.40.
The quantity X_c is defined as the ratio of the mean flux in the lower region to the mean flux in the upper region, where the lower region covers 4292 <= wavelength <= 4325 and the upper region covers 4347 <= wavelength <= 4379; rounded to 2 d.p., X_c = 0.74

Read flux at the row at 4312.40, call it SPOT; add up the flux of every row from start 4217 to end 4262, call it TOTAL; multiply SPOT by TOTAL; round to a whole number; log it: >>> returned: 1452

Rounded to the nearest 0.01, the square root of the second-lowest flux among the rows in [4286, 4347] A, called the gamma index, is 2.25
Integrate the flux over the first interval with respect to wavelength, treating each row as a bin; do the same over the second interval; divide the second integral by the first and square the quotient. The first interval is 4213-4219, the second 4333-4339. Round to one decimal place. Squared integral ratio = 1.1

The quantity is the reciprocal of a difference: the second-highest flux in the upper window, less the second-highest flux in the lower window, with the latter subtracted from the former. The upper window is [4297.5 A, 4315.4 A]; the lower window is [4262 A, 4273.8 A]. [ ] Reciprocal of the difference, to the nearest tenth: -1.1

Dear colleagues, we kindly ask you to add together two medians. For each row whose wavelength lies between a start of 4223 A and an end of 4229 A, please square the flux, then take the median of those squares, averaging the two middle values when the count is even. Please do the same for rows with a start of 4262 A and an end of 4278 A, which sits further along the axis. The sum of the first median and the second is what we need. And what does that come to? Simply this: 107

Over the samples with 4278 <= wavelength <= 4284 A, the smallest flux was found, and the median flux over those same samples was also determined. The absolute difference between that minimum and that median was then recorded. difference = 1.8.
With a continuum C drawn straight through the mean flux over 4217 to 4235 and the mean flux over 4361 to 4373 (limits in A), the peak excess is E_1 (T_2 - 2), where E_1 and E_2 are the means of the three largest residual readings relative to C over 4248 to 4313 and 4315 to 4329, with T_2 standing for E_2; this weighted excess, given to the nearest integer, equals -2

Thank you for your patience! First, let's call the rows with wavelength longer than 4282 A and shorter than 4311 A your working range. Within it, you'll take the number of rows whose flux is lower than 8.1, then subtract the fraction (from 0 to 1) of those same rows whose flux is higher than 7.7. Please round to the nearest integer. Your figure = 14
